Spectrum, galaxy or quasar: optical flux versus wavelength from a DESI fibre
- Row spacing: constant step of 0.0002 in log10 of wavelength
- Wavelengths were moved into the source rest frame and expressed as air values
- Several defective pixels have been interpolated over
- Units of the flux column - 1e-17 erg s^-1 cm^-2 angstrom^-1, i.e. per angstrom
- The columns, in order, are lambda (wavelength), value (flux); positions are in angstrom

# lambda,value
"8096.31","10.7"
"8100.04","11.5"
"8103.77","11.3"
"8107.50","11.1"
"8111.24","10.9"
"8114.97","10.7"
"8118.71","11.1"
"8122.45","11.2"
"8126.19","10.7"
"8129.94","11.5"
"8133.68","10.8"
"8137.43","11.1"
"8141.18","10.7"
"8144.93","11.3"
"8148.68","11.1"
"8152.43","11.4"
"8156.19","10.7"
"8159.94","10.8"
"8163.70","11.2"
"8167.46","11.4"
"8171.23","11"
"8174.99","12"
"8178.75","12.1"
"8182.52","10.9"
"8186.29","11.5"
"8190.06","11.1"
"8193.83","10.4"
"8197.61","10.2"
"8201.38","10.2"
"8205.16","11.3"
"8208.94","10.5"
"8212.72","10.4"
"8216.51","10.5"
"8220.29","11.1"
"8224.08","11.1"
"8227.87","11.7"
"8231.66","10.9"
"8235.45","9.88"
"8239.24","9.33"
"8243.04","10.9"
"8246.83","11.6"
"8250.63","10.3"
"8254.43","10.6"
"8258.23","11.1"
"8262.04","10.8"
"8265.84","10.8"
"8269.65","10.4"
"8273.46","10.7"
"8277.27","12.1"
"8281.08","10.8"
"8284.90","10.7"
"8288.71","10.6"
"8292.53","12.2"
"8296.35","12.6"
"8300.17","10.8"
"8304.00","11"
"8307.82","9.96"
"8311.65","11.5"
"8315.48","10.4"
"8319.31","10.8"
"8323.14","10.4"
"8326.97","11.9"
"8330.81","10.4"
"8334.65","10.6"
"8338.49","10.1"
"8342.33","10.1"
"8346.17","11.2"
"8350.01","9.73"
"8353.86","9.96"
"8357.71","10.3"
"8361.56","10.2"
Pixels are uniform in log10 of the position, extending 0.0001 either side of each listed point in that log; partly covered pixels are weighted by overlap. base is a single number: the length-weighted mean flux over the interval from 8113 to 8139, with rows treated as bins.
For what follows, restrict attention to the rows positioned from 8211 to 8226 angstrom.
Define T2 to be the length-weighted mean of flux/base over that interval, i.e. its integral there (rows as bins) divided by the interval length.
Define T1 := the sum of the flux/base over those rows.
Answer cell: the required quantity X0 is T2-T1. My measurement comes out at -2.94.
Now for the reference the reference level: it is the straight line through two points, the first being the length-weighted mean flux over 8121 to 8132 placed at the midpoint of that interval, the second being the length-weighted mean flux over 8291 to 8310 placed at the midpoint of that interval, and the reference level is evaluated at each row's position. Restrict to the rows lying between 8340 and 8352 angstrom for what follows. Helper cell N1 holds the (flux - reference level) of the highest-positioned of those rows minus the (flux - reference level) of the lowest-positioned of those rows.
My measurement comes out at -0.4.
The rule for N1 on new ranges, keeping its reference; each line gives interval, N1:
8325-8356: -2.0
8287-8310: -0.7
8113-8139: 0.4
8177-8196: -1.7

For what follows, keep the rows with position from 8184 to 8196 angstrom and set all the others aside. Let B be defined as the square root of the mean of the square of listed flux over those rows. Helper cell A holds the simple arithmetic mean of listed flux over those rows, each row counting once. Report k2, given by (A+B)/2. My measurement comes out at 11.0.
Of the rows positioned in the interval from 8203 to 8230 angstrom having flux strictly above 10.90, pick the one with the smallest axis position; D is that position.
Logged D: 8205.16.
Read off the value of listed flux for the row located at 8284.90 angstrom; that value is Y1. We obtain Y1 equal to 10.7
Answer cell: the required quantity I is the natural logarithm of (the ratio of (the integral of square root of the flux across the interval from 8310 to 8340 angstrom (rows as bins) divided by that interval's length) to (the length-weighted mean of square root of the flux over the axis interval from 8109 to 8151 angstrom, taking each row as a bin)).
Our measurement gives -0.012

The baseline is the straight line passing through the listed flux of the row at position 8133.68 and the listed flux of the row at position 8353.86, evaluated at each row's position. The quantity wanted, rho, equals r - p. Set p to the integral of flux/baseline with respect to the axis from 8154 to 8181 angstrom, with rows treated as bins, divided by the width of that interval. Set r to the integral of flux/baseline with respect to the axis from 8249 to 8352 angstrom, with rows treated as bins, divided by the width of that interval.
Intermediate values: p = 1.06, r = 1.07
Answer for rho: 0.006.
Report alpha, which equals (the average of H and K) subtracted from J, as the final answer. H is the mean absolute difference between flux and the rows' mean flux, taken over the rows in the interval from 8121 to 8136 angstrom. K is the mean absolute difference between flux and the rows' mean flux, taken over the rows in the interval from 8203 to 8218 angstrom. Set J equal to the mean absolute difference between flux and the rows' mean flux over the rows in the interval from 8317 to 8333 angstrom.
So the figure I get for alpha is 0.2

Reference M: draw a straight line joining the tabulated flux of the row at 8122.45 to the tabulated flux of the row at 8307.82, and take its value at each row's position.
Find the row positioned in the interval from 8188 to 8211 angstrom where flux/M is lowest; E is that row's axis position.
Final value 8197.61 angstrom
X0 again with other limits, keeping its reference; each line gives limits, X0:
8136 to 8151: -3.01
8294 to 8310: -3.02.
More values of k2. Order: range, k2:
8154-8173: 11.0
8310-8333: 10.9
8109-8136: 11.0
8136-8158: 11.1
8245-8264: 10.9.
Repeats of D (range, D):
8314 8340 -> 8326.97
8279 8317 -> 8292.53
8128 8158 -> 8129.94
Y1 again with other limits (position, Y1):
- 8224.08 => 11.1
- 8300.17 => 10.8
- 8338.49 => 10.1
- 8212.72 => 10.4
